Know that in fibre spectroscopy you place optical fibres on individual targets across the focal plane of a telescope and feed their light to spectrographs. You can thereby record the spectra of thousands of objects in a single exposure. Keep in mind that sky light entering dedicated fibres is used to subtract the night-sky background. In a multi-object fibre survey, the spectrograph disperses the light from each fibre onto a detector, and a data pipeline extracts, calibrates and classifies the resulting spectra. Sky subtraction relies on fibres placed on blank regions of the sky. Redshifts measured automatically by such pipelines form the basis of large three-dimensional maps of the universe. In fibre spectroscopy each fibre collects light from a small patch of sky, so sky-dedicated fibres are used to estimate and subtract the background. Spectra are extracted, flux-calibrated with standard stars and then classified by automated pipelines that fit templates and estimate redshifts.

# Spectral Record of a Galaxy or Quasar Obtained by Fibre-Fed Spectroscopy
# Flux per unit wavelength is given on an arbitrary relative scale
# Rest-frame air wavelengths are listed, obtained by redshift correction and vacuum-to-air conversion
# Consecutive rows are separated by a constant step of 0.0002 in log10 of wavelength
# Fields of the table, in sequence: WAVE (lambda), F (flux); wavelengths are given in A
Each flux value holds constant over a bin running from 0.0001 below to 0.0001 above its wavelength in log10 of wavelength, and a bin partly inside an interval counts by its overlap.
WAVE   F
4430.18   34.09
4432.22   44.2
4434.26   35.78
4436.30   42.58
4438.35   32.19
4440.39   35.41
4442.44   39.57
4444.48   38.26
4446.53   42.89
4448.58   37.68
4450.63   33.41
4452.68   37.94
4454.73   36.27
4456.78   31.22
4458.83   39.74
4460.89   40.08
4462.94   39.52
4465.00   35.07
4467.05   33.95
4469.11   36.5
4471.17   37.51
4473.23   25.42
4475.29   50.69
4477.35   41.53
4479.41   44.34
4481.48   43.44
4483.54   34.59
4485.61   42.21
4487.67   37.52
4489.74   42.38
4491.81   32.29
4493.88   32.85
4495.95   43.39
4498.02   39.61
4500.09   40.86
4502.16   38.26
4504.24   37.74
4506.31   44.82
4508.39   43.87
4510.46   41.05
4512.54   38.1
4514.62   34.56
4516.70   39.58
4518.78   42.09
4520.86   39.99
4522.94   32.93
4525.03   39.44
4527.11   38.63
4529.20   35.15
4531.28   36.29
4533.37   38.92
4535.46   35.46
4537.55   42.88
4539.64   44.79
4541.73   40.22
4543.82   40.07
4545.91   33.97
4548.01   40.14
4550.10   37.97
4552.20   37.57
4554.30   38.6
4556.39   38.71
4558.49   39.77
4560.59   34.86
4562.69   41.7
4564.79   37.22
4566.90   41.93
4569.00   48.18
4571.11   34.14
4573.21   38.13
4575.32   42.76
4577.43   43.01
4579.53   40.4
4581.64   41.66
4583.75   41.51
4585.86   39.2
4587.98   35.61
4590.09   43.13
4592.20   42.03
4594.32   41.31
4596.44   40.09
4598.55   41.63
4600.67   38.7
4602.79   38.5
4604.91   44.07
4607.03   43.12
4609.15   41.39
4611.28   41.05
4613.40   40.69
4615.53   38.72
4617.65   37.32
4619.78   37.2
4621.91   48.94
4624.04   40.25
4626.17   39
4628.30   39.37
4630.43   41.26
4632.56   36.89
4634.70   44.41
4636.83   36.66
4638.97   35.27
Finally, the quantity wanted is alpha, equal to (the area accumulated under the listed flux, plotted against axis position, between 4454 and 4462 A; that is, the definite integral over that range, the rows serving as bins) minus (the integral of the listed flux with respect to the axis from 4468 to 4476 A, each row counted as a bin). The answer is 0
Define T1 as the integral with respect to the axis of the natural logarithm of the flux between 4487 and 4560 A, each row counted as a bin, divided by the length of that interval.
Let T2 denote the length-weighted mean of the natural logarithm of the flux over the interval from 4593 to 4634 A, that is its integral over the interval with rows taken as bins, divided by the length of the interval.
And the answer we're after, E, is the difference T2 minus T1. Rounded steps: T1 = 3.66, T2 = 3.70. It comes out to 0.04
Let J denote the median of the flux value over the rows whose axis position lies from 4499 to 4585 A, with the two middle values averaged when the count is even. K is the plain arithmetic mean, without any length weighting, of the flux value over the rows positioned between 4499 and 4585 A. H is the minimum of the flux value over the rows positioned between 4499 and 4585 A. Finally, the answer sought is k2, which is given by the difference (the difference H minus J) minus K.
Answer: -46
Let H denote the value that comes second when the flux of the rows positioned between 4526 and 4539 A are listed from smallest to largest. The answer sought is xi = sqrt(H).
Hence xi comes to 5.95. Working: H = 35.46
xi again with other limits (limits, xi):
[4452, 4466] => 5.92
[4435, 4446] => 5.95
